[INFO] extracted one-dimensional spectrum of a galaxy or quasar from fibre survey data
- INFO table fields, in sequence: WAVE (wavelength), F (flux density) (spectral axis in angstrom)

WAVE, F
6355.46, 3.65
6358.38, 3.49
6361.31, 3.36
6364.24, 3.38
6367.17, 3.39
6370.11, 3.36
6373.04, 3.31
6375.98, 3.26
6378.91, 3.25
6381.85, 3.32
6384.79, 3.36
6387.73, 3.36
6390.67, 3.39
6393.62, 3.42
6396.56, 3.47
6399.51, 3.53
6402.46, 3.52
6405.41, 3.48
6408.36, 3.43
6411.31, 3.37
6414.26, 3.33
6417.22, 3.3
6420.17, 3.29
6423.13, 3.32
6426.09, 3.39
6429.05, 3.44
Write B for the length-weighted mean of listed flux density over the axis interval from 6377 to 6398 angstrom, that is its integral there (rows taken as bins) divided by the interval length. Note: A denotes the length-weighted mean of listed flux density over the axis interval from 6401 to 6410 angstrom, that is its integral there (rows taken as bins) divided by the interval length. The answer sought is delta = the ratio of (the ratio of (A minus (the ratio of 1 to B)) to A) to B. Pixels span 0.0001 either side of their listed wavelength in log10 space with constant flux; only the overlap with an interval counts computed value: 0.2717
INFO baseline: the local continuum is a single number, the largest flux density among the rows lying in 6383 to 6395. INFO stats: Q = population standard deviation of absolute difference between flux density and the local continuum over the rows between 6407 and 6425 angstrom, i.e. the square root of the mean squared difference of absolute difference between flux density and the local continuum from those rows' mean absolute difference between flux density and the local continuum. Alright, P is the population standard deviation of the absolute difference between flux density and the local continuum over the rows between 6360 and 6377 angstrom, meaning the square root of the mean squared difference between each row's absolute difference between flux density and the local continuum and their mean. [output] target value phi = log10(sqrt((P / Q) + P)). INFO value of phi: 0.03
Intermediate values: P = 0.045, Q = 0.041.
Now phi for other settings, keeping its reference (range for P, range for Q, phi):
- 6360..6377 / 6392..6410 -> 0.03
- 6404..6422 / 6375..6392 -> -0.04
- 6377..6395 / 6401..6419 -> 0.09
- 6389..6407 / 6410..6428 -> 0.02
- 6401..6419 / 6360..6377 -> -0.04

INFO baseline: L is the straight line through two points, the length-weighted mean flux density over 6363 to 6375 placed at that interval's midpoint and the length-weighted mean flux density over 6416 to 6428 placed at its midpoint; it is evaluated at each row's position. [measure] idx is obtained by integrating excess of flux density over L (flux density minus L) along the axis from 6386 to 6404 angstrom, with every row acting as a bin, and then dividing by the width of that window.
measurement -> 0.10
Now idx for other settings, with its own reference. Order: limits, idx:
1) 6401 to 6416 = 0.09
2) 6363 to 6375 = 0.00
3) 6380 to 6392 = 0.01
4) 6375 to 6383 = -0.07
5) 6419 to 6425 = -0.02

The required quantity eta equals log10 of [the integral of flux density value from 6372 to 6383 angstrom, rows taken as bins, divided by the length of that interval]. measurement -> 0.516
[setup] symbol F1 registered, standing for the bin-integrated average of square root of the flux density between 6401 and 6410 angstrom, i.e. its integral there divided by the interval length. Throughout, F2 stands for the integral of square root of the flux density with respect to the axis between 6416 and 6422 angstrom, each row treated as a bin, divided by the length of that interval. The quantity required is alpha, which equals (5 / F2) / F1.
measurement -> 1.48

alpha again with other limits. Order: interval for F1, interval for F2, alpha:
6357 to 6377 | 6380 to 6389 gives 1.49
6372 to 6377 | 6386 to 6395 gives 1.50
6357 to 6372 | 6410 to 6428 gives 1.49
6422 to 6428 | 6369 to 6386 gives 1.50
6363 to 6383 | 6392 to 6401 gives 1.47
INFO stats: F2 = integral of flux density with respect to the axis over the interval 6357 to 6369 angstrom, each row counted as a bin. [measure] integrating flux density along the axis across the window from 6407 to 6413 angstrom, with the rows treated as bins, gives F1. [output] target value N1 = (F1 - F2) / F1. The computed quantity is -1.00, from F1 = 20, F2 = 41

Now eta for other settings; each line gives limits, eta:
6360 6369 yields 0.528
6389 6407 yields 0.540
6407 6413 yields 0.531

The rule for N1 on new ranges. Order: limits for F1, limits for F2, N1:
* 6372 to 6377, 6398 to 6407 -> -0.92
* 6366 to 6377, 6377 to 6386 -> 0.19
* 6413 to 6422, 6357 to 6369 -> -0.37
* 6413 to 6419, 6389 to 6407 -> -2.14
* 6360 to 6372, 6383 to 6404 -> -0.78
